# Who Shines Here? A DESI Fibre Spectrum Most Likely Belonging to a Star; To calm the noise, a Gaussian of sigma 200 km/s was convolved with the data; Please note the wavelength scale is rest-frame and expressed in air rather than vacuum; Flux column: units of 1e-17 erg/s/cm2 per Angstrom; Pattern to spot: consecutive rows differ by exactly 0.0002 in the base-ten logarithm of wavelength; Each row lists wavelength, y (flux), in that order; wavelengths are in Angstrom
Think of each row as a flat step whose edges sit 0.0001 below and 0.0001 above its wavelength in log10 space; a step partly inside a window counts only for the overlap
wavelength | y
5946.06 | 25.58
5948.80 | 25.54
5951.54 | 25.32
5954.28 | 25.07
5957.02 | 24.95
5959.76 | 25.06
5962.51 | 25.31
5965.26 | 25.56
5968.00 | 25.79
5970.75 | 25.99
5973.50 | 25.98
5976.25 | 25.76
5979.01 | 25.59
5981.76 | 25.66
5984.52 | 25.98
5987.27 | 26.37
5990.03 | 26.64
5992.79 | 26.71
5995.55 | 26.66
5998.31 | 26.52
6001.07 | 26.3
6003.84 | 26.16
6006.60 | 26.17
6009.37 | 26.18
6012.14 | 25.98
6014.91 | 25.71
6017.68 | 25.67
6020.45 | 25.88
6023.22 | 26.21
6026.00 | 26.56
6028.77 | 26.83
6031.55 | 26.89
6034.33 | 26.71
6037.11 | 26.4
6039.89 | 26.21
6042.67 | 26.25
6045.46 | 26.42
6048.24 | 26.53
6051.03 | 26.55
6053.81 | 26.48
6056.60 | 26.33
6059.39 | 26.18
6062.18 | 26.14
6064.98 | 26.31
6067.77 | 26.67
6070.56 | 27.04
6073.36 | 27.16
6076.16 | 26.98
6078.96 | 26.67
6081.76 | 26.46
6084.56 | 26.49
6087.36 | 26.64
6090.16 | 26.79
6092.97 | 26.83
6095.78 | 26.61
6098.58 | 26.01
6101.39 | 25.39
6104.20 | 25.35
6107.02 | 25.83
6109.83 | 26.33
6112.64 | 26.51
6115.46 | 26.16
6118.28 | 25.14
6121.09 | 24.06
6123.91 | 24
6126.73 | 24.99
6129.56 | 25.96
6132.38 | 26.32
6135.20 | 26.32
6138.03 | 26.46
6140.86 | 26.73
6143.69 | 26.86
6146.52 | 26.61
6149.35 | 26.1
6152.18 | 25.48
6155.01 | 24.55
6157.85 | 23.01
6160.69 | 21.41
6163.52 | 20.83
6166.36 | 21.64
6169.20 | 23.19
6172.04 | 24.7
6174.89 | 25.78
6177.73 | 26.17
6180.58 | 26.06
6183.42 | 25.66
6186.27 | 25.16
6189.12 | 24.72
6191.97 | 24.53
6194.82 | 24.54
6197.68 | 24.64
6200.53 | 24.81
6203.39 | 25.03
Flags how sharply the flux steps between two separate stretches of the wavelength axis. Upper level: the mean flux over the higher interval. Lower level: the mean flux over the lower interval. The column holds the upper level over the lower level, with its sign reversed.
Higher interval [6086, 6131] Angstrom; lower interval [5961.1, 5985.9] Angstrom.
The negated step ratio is -1.00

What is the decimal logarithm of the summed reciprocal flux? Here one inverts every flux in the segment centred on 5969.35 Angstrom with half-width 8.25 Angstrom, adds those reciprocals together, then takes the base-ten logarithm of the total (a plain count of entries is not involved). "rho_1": -0.632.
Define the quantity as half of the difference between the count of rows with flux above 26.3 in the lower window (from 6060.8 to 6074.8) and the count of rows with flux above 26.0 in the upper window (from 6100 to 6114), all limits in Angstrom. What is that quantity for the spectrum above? 1.0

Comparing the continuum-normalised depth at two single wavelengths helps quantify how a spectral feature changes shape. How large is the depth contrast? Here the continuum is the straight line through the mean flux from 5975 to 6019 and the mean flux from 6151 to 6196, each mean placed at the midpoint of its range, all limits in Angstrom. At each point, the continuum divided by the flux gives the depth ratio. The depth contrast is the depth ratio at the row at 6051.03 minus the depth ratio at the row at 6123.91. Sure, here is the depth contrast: -0.07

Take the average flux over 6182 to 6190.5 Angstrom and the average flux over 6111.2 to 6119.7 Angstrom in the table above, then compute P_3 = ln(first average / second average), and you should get -0.030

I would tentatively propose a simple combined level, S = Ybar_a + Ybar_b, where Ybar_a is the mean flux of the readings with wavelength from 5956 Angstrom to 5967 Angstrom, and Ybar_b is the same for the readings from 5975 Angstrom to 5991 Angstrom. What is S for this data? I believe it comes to 51.2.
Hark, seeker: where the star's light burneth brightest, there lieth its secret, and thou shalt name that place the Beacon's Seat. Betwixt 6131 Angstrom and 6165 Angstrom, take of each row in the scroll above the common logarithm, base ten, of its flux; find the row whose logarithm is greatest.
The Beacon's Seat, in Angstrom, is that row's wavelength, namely 6143.69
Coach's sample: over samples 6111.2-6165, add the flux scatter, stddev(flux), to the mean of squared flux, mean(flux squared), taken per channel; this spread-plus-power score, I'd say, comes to 636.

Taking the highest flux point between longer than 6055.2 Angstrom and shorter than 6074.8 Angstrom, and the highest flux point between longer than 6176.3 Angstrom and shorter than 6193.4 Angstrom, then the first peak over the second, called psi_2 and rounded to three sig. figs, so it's 1.04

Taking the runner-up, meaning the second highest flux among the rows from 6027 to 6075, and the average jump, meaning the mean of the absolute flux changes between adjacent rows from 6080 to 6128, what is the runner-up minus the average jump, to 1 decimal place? 26.6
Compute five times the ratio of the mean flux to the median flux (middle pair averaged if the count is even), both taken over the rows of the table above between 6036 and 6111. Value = 4.99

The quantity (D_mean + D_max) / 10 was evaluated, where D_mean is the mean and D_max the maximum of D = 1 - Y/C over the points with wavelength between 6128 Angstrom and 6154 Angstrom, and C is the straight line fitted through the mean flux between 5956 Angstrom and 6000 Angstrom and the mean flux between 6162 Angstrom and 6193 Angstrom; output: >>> -0.010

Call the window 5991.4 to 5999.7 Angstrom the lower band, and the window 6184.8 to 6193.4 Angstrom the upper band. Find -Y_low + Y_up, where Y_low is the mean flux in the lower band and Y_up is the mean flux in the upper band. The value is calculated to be -1.8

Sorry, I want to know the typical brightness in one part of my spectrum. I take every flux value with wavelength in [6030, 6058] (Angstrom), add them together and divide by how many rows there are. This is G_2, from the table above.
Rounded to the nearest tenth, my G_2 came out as 26.5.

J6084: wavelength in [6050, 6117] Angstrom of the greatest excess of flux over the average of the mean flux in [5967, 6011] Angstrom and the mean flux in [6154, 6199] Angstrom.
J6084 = 6073.36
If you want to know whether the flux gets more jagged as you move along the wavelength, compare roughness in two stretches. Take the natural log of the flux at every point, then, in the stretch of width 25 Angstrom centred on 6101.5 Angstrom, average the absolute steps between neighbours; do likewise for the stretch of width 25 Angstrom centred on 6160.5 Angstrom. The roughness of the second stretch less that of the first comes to 0.037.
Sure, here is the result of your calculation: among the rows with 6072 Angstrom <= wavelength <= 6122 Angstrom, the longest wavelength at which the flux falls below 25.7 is 6121.09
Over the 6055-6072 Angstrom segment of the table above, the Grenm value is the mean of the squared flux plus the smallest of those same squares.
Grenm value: 1383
